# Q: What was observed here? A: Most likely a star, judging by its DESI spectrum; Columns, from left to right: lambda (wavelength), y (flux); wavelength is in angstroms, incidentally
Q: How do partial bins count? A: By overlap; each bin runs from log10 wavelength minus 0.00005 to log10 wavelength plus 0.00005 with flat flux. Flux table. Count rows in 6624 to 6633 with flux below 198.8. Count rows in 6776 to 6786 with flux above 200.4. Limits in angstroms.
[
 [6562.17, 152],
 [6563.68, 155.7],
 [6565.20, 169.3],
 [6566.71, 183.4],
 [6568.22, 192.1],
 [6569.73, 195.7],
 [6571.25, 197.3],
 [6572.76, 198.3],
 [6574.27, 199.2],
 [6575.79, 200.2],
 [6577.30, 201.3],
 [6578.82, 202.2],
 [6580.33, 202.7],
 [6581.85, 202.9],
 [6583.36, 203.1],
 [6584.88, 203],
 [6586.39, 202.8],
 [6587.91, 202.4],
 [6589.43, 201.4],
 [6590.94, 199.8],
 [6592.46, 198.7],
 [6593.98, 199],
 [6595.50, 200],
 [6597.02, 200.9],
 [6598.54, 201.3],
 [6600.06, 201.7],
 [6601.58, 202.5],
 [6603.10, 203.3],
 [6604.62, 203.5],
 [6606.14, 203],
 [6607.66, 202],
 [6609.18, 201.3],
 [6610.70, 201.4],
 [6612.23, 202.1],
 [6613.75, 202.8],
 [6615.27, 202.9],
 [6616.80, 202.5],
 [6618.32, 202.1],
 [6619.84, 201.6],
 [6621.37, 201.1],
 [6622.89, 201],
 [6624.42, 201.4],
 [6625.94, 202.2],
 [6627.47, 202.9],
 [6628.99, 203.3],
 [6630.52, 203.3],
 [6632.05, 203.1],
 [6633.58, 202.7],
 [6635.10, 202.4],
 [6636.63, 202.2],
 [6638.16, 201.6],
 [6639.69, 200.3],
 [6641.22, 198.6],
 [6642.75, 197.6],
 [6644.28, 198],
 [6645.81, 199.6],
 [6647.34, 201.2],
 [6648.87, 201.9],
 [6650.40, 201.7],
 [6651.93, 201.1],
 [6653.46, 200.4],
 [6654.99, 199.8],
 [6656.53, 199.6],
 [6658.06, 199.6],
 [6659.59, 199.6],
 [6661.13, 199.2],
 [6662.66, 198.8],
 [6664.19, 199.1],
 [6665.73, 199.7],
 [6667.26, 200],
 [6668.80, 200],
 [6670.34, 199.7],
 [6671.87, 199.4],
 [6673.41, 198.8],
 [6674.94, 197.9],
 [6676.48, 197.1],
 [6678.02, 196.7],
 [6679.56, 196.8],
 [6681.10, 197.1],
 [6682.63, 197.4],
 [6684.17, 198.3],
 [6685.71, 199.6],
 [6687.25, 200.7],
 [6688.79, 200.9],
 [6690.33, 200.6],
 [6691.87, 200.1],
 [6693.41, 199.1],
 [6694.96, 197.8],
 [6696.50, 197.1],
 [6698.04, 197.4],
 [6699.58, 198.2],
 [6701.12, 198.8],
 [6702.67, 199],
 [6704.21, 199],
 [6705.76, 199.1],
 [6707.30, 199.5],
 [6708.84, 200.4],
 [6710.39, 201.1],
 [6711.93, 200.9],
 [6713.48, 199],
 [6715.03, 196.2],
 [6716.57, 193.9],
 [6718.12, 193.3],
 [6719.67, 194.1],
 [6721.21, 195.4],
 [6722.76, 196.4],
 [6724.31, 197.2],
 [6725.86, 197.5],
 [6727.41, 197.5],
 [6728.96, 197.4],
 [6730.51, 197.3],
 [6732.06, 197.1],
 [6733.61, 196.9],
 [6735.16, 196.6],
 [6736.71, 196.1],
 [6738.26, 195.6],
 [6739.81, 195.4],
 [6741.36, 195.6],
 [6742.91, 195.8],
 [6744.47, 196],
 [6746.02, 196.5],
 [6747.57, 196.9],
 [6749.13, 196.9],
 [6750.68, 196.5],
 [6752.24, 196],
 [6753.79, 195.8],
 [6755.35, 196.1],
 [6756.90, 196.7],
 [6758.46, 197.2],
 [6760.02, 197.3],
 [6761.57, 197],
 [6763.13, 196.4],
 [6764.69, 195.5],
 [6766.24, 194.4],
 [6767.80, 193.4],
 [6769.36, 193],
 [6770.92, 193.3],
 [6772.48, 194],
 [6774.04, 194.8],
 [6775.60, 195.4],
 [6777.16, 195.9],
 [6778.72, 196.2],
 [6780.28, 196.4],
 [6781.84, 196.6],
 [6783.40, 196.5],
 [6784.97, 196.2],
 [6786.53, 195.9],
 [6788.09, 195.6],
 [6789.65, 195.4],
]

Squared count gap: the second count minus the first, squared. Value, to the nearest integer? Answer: 0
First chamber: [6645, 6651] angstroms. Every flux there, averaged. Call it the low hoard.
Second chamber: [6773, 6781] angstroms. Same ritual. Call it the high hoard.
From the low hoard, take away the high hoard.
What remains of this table 5.4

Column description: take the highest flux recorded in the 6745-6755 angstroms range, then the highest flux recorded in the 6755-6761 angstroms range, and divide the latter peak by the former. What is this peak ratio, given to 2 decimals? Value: 1.00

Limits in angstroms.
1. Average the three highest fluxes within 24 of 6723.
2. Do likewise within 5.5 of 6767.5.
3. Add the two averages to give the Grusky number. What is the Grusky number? 396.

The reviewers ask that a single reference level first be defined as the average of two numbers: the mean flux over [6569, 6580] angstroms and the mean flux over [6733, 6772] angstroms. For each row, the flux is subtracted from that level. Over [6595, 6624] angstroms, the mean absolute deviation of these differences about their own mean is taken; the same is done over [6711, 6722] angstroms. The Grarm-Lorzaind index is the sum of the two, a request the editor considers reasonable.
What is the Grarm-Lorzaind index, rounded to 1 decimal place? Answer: 3.0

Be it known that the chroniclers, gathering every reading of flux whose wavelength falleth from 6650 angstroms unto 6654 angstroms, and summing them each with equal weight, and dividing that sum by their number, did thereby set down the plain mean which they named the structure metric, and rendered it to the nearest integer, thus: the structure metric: 201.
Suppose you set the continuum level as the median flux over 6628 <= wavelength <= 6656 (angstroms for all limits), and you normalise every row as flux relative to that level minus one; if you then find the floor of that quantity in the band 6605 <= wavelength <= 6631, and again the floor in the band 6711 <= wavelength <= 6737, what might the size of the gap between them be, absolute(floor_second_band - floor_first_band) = 0.038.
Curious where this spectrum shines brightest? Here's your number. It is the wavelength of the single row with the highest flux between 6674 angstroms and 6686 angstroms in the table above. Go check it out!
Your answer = 6685.71 angstroms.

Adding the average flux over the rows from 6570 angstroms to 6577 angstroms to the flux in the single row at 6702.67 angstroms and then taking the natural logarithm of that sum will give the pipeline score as 5.99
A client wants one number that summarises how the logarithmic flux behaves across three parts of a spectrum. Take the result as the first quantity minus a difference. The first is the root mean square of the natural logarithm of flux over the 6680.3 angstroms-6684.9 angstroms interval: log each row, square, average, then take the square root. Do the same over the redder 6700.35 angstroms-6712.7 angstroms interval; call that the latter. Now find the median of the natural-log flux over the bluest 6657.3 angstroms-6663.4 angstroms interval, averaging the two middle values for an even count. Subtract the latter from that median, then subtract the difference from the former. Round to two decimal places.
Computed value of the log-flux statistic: 5.29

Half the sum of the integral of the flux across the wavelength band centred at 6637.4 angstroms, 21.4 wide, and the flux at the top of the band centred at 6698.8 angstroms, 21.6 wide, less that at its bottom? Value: 2152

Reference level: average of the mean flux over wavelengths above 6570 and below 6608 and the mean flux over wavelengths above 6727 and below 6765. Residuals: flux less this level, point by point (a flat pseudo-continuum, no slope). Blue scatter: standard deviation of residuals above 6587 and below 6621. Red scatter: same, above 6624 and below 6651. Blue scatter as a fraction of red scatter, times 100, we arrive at 73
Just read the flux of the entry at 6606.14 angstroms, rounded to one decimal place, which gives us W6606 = 203.0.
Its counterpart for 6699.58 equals 198.2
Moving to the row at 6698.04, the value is 197.4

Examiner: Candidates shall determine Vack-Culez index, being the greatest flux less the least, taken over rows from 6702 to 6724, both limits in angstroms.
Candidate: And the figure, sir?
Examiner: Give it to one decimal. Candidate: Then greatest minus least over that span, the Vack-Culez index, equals 7.8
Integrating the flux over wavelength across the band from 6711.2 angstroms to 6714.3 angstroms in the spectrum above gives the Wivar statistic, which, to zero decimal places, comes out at 618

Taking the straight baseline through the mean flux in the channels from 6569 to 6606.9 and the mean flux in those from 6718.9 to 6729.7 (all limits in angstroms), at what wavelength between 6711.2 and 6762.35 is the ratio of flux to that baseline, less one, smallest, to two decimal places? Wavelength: 6718.12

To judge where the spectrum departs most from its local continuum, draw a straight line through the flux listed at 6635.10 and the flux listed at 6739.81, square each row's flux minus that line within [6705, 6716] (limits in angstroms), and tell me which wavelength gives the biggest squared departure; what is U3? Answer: 6710.39 angstroms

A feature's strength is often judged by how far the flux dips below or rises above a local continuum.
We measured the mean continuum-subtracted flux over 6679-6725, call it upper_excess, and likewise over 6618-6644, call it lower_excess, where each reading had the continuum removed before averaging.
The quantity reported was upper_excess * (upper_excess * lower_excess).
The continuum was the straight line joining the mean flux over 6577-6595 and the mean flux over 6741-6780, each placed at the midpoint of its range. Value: 0.3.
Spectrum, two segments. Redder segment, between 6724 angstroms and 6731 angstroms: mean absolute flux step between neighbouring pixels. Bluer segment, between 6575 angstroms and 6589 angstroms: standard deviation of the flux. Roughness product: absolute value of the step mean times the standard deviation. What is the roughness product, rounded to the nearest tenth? 0.1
